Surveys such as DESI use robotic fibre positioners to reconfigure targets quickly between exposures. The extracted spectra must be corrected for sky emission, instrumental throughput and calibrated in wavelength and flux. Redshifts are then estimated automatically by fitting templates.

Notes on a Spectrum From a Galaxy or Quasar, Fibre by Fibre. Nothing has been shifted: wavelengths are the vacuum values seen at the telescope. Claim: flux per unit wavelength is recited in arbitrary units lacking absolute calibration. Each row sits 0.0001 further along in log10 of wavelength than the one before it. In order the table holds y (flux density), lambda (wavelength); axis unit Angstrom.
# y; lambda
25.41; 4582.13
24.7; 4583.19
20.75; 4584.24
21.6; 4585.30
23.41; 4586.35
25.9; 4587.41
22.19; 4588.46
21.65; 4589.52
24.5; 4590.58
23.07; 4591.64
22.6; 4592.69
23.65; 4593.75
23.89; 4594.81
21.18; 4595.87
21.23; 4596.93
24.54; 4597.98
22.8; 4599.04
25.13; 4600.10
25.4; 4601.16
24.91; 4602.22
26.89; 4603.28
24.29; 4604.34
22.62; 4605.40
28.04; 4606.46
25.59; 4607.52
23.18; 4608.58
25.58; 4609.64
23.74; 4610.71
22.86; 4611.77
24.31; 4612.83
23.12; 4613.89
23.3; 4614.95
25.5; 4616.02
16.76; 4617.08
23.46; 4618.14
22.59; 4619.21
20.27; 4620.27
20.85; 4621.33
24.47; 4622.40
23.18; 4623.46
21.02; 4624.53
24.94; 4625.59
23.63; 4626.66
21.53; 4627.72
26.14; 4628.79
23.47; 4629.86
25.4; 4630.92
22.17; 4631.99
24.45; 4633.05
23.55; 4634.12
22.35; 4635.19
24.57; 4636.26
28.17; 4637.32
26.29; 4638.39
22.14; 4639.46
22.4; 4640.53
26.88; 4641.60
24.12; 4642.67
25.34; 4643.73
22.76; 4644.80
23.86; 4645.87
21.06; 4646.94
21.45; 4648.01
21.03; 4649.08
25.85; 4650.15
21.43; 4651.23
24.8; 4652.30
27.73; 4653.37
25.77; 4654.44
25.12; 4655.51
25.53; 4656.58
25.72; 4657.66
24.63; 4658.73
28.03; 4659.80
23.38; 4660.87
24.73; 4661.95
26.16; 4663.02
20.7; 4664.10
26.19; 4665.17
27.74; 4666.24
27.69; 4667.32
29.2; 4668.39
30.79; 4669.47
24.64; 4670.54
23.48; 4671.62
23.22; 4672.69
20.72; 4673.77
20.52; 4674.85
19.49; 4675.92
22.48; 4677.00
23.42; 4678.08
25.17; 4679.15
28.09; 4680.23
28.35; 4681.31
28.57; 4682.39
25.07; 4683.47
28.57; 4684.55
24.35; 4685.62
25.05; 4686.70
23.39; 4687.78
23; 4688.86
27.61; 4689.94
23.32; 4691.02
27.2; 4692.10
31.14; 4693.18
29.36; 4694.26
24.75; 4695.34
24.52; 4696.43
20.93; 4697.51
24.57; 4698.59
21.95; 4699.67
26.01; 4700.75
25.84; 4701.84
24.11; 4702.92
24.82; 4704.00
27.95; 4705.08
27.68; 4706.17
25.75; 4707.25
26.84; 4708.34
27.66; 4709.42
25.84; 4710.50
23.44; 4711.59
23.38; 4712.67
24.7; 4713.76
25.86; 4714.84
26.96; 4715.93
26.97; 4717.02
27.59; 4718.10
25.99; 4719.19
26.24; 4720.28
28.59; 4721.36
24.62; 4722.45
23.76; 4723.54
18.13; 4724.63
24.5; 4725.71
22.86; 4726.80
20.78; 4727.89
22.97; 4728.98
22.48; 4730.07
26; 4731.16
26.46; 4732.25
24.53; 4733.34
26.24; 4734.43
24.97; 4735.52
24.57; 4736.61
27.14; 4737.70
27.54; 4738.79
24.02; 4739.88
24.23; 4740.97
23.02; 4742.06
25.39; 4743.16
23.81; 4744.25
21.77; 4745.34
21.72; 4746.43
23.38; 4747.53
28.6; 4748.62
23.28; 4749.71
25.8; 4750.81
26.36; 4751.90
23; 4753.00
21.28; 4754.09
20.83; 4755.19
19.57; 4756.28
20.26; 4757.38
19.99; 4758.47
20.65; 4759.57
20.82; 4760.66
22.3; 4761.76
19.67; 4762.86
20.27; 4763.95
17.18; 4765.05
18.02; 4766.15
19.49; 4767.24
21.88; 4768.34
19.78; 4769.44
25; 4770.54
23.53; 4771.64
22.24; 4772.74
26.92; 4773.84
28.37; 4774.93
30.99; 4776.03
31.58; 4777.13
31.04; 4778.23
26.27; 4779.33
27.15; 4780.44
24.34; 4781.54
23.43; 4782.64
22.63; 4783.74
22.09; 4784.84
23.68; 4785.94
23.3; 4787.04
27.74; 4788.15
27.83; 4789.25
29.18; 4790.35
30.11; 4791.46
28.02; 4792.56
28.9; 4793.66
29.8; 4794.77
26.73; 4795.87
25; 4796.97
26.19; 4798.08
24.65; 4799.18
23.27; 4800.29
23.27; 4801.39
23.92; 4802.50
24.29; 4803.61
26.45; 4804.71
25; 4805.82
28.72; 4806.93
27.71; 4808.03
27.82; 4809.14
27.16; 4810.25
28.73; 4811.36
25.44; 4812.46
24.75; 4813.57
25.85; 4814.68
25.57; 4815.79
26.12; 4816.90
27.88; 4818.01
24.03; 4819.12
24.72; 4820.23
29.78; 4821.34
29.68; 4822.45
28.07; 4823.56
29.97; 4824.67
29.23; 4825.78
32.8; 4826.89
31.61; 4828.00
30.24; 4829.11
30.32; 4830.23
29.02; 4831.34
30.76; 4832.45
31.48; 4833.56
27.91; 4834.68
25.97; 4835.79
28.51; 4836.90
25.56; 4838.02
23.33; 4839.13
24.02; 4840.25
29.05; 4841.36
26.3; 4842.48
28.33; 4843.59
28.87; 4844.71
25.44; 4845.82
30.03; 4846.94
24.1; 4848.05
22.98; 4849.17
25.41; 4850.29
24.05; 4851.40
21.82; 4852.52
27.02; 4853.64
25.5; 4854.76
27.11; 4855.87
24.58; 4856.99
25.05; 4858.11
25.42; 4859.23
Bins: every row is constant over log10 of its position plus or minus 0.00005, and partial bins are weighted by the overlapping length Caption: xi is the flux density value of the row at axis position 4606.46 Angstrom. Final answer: 28.04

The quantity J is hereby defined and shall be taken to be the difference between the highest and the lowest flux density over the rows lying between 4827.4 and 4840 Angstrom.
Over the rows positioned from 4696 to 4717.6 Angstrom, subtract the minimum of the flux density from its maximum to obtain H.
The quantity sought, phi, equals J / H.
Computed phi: 1.2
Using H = 7.0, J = 8.3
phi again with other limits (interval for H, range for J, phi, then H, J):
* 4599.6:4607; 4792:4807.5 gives 1.2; 5.4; 6.5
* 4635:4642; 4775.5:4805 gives 1.6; 6.0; 9.5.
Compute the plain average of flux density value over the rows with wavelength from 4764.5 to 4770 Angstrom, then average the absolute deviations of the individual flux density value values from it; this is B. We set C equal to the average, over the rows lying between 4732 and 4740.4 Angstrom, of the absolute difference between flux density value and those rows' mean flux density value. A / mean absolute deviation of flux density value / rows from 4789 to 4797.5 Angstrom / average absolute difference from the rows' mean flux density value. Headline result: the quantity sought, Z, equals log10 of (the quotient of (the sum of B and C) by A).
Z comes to 0.28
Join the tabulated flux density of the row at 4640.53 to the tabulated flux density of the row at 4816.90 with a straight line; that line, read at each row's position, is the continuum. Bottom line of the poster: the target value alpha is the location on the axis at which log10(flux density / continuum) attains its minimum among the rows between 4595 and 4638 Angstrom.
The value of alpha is 4617.08 Angstrom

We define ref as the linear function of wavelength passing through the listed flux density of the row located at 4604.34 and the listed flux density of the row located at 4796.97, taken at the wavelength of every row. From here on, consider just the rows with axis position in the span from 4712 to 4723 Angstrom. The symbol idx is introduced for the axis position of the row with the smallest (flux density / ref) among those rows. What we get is 4712.67 Angstrom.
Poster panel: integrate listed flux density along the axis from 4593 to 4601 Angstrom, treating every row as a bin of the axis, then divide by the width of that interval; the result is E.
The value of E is 23.3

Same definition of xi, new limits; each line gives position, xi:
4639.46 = 22.14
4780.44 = 27.15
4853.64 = 27.02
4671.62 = 23.48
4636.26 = 24.57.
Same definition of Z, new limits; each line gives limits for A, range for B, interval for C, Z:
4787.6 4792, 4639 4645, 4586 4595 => 0.42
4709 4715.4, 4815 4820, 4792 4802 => 0.36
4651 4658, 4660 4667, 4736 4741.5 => 0.45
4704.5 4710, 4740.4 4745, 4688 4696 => 0.66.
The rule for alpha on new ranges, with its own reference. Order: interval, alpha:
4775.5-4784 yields 4783.74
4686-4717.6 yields 4697.51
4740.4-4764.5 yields 4762.86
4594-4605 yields 4595.87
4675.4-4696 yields 4675.92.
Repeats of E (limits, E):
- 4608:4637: 23.2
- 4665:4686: 25.4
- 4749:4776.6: 22.3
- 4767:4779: 25.7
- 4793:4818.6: 26.2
